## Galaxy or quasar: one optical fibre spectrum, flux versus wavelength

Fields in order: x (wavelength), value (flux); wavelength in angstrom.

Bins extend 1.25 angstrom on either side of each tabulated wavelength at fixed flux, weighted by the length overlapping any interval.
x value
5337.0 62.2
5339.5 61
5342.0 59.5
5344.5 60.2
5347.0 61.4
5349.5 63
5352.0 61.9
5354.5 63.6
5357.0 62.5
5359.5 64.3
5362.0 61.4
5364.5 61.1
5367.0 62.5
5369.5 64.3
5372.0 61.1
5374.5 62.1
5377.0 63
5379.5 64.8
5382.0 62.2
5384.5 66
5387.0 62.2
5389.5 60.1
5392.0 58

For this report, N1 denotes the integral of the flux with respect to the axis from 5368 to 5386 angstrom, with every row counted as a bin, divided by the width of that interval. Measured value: 63.3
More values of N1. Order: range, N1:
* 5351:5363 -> 62.8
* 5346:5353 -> 62.1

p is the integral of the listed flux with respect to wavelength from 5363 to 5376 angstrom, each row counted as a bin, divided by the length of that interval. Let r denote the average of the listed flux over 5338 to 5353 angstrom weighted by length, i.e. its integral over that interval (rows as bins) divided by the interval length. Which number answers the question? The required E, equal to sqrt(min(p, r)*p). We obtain 61.7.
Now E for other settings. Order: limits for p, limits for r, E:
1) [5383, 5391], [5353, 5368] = 62.6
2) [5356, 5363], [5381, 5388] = 62.8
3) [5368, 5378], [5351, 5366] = 62.5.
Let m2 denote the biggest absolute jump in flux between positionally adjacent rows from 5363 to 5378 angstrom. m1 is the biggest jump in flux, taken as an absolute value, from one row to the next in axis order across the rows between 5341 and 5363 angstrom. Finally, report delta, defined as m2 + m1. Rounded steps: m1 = 2.90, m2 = 3.20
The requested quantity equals 6.1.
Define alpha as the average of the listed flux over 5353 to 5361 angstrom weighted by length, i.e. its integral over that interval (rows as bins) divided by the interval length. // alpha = 63.4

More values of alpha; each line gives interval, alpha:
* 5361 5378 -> 62.2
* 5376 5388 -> 63.7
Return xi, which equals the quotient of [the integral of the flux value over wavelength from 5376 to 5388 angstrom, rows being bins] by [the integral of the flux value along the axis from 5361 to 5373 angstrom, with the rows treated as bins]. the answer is 1.03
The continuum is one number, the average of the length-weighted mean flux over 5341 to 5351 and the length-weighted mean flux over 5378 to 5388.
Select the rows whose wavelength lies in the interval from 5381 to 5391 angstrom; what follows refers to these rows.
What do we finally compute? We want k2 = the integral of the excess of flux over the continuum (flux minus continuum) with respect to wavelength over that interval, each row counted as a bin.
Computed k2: 0.7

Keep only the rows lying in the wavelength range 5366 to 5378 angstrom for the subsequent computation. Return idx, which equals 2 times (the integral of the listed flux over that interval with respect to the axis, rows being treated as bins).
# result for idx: 1502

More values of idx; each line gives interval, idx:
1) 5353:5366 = 1627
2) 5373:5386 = 1652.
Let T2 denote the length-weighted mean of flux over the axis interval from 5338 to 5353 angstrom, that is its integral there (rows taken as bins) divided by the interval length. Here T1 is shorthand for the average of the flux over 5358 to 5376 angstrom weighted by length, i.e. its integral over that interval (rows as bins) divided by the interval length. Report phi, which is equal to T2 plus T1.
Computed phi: 123.6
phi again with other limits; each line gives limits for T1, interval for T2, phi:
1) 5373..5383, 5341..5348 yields 123.4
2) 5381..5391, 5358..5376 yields 124.9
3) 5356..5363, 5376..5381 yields 126.6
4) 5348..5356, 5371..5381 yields 125.6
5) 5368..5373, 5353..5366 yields 125.3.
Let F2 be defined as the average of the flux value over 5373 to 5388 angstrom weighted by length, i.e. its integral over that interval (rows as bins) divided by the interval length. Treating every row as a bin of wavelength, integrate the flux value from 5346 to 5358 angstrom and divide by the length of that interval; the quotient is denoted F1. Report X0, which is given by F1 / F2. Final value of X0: 0.99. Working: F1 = 62.5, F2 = 63.4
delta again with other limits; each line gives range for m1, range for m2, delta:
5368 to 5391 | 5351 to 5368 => 6.7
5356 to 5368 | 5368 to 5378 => 6.1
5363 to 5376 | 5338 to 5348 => 4.7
